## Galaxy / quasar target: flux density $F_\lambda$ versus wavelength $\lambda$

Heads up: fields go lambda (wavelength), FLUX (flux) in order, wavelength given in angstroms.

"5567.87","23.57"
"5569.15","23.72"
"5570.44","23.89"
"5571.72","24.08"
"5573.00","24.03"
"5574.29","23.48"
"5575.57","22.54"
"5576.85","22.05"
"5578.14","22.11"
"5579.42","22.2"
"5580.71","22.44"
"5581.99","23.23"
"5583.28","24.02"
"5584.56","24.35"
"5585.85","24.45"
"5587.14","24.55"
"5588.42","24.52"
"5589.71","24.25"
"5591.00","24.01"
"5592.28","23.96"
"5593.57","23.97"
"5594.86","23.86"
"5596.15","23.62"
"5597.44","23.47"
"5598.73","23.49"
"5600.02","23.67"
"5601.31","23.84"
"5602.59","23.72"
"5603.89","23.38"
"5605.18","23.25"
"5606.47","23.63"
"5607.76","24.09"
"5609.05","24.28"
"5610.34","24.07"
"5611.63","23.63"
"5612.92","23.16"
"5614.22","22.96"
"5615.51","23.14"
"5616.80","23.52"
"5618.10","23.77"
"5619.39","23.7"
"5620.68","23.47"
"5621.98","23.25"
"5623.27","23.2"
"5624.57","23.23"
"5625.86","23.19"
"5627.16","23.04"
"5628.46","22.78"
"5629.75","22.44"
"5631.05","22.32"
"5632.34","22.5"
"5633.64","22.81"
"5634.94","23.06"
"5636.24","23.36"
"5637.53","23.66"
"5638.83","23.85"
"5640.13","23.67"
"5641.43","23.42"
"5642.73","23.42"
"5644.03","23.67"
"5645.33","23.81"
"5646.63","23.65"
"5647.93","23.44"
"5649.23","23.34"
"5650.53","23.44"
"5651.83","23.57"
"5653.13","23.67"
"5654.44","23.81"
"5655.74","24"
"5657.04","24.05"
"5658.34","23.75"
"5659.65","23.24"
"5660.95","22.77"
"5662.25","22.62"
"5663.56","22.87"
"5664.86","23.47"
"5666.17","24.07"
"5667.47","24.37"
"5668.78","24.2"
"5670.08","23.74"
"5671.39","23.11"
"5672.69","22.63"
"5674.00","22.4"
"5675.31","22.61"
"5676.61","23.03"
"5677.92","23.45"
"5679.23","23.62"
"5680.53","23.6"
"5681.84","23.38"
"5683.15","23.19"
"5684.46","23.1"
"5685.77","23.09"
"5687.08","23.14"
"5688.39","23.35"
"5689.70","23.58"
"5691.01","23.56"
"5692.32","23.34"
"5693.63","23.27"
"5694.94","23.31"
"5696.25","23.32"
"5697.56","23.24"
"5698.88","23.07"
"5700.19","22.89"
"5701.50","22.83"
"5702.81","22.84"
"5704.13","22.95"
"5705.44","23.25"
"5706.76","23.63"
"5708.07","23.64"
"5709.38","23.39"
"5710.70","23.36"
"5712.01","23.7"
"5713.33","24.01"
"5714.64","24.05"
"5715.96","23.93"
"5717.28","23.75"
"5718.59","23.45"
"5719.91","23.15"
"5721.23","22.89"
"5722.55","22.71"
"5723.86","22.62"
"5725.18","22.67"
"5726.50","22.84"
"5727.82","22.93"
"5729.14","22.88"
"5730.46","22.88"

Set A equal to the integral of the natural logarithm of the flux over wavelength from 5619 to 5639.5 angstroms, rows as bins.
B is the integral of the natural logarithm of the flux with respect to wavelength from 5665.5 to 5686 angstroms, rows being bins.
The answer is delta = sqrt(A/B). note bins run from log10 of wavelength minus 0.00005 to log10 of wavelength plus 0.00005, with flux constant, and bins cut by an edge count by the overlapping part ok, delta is 1.00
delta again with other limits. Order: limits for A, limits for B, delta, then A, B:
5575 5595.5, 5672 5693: 0.99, 64.7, 66.03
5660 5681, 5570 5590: 1.02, 66.1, 63.13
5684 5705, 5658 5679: 1.00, 66.0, 66.07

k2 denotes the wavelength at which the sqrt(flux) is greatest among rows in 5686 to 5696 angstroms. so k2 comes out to 5689.70 angstroms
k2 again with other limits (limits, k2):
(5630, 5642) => 5638.83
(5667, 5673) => 5667.47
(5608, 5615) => 5609.05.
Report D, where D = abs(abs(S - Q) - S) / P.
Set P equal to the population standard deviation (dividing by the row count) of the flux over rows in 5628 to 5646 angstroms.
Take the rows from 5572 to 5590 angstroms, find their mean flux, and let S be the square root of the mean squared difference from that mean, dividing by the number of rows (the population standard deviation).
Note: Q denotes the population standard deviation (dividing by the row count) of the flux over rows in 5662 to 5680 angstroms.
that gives 1.2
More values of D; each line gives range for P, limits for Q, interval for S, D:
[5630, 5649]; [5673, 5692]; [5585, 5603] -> 0.7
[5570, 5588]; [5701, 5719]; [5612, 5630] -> 0.3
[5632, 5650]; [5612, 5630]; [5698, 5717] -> 0.9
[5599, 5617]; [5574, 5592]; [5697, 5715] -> 0.4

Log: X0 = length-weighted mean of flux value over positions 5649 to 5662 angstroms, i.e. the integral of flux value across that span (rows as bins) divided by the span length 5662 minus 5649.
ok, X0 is 23.5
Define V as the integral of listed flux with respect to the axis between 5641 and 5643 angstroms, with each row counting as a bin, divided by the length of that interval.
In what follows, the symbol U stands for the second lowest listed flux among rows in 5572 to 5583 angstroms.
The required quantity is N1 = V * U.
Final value 518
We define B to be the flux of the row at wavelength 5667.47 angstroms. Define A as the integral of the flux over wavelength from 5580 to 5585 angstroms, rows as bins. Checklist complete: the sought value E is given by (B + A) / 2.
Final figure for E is 70.8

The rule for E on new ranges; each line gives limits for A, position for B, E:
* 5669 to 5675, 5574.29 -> 80.9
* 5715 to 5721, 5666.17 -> 82.6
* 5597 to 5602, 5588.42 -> 71.4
